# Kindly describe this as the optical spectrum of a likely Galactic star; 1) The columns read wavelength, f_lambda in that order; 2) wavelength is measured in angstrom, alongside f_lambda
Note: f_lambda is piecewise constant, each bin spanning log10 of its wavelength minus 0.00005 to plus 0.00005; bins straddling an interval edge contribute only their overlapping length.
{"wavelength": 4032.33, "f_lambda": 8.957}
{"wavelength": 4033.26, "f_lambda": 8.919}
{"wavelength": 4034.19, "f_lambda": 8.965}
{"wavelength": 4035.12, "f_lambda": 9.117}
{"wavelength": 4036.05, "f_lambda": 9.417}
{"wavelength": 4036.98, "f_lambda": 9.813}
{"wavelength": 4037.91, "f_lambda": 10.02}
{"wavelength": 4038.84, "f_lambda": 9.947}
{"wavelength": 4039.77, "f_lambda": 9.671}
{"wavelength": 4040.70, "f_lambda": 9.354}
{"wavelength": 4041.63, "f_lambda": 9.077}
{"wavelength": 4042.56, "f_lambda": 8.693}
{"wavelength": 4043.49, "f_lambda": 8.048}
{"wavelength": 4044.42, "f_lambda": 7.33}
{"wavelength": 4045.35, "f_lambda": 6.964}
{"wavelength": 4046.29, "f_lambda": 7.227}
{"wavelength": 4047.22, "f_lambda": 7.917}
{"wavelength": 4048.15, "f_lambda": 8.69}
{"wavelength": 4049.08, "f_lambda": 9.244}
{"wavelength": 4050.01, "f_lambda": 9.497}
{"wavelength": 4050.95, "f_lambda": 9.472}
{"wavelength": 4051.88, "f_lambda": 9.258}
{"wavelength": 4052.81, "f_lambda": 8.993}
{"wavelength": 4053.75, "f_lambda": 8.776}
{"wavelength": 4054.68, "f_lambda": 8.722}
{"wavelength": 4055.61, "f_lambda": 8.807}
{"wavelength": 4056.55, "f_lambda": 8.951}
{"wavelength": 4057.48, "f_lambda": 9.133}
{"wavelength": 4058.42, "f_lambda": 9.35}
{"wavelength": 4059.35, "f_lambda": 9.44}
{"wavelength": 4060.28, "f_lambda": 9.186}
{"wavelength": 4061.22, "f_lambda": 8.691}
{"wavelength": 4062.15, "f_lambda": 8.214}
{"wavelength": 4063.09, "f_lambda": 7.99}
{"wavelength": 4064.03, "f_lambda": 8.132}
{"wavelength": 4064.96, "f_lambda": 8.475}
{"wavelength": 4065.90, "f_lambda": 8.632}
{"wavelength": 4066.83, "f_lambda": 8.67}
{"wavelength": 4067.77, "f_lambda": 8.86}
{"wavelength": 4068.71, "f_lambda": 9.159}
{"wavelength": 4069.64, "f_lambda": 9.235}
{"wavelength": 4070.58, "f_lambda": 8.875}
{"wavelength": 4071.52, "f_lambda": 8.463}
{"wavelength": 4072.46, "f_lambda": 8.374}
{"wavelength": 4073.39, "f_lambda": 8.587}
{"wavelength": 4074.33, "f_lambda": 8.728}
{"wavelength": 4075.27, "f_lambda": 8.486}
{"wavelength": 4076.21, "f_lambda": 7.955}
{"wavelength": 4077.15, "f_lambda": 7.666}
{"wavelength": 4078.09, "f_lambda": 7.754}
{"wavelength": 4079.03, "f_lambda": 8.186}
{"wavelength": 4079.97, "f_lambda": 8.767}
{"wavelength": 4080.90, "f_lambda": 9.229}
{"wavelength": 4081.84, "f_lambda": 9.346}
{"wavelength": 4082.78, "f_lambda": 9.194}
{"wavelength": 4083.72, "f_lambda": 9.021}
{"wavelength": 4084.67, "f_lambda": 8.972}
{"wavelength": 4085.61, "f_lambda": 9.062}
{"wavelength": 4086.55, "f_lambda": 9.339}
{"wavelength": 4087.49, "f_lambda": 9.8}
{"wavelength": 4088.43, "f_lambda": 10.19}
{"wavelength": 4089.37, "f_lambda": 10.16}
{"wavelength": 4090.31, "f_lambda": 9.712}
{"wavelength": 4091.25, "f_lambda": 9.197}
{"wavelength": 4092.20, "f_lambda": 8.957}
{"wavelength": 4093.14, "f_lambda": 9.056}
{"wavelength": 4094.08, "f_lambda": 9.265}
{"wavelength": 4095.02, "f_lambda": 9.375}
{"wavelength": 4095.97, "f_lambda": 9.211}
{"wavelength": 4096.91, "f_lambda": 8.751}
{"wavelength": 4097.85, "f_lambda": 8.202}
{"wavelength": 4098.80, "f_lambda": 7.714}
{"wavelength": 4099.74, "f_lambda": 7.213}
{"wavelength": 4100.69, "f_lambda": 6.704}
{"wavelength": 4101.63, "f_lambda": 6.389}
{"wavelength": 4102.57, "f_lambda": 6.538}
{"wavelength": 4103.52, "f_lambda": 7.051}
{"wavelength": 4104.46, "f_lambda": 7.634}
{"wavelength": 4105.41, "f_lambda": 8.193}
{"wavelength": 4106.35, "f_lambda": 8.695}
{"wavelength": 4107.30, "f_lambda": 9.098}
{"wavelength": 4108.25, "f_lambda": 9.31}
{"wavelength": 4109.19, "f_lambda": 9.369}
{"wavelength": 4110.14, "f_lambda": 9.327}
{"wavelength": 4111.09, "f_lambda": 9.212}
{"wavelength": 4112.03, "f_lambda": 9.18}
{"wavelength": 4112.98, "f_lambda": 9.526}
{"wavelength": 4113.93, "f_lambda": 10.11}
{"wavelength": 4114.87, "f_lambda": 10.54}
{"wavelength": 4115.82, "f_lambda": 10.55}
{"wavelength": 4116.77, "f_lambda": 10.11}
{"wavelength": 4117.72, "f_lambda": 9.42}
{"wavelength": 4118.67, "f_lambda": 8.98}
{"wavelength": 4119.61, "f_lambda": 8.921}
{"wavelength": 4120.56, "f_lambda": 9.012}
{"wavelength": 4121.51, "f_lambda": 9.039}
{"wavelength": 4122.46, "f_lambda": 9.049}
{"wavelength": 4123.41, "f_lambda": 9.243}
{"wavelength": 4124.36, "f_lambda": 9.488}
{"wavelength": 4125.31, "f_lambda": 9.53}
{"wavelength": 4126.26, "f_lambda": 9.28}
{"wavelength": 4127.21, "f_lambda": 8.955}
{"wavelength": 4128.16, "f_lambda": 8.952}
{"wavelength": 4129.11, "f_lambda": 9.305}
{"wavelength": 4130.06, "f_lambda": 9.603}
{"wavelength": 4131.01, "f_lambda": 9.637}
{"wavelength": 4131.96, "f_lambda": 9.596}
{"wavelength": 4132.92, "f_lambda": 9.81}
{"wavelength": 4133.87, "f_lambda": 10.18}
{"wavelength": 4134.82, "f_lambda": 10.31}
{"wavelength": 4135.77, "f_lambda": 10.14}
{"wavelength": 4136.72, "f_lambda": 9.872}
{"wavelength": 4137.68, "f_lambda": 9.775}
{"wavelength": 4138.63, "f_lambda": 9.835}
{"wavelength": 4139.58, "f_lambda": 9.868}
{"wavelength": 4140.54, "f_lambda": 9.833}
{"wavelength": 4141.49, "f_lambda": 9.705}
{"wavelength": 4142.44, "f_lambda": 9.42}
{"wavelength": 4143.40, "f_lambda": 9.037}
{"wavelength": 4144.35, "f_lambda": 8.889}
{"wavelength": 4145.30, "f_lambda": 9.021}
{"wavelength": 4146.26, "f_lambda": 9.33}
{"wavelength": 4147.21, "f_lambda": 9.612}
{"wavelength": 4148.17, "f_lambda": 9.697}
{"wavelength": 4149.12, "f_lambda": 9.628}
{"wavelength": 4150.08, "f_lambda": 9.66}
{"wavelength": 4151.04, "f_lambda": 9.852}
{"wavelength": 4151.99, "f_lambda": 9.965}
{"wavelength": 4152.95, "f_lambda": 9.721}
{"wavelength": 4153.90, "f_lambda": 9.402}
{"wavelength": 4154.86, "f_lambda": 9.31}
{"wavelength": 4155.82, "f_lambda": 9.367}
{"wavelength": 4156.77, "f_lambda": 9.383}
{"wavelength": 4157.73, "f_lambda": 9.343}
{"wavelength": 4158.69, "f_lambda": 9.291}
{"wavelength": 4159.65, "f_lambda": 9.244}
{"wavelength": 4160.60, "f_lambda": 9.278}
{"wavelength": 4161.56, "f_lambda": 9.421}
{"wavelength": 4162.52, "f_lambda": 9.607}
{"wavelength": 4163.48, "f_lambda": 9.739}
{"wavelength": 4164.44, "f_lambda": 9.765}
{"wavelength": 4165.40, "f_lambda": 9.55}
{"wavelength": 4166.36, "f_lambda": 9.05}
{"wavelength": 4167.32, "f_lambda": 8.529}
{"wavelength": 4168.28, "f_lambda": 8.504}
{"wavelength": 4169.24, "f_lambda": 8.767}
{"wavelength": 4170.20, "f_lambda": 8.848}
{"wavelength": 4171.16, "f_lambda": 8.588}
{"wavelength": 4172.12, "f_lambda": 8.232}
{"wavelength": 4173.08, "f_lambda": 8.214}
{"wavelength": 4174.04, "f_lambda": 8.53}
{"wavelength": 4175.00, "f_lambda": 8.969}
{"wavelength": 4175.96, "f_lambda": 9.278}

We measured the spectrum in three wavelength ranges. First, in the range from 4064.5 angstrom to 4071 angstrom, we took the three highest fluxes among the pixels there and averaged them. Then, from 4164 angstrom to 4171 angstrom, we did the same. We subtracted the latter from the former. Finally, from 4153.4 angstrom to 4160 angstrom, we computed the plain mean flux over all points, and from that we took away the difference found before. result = 9.70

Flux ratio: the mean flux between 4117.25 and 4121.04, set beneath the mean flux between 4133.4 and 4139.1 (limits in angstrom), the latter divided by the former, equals 1.10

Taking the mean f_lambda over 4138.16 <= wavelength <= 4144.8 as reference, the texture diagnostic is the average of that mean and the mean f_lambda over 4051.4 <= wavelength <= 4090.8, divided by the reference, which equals 0.966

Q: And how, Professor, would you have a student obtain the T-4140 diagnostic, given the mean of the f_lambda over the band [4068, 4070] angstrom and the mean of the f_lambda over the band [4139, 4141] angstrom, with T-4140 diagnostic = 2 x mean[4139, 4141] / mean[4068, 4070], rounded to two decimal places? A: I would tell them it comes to 2.14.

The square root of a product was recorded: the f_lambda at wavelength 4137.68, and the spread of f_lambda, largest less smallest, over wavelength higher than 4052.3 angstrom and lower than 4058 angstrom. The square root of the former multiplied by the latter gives 2.0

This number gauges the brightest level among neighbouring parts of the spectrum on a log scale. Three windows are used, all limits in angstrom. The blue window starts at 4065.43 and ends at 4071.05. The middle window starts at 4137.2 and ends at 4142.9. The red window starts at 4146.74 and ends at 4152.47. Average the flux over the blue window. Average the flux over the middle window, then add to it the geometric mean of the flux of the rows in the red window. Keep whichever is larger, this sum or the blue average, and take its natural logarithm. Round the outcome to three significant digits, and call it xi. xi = 2.97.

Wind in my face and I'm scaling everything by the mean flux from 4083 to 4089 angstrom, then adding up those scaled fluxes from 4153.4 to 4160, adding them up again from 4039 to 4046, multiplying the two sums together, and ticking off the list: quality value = 43.8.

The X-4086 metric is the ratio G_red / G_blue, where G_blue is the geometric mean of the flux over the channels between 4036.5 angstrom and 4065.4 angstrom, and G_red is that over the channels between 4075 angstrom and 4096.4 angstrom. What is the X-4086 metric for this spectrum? 1.03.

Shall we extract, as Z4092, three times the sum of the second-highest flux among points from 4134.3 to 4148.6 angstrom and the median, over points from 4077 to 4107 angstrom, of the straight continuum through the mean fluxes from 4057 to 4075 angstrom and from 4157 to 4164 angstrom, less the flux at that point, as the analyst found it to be 30.2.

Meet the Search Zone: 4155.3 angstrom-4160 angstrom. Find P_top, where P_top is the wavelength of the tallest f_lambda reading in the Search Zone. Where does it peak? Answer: 4156.77 angstrom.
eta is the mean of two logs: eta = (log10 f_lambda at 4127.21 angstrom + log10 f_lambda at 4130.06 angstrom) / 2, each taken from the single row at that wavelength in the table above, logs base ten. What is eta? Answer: 0.967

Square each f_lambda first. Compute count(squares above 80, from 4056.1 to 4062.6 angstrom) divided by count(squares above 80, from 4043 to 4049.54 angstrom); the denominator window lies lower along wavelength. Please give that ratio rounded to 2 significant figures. 5.0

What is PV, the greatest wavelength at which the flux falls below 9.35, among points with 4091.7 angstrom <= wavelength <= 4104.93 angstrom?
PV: 4104.46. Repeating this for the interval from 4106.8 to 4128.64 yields 4128.16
